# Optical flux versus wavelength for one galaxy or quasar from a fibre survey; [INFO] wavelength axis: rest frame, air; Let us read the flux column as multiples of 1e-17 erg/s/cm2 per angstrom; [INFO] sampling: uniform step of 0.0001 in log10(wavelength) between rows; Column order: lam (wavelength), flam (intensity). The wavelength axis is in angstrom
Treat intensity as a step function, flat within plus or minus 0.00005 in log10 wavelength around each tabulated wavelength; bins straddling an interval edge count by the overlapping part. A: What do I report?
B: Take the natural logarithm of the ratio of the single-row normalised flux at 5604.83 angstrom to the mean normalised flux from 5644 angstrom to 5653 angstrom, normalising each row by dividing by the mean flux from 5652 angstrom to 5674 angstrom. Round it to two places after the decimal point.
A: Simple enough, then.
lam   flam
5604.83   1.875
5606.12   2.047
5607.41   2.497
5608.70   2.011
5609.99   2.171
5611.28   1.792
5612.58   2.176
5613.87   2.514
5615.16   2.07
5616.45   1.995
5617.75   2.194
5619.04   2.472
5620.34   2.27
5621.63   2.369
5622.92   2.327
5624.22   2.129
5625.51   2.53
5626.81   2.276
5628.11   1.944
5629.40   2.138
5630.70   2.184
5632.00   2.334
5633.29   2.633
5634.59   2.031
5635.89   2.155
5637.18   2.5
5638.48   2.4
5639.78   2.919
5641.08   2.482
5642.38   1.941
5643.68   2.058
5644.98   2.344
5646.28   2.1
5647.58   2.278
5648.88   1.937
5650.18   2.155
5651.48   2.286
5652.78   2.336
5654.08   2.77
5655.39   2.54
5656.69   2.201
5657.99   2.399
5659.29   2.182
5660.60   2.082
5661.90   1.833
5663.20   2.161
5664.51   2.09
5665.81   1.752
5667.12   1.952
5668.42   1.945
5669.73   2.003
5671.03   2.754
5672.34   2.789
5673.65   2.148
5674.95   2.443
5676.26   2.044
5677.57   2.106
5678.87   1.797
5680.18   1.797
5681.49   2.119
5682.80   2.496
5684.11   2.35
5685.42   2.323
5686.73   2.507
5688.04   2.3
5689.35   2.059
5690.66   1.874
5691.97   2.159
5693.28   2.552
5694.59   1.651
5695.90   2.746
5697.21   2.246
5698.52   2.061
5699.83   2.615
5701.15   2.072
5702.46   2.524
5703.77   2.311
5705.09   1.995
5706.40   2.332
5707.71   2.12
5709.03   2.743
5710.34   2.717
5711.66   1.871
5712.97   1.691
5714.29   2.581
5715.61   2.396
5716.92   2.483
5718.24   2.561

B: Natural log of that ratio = -0.16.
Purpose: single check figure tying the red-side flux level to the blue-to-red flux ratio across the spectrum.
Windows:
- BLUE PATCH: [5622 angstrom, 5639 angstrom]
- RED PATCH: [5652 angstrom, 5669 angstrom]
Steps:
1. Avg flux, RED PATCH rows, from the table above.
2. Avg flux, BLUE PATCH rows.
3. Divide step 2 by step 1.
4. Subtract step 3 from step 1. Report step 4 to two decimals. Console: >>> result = 1.13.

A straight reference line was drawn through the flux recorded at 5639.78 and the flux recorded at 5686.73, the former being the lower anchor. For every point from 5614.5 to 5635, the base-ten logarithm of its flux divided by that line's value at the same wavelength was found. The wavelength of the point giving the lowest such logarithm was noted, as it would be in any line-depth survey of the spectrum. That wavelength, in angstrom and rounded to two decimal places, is 5616.45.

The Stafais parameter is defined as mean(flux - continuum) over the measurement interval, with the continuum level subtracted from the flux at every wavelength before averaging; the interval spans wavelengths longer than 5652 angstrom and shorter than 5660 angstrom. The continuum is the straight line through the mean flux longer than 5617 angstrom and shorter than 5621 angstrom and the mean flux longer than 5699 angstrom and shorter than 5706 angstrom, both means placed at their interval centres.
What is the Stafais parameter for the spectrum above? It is 0.10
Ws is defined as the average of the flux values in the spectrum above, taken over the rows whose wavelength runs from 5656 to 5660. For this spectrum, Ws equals 2.26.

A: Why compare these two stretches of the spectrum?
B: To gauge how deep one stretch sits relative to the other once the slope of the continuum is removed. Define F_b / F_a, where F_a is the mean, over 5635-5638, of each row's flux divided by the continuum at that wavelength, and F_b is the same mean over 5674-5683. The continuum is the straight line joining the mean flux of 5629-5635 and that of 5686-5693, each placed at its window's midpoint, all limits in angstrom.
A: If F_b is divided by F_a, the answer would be 0.93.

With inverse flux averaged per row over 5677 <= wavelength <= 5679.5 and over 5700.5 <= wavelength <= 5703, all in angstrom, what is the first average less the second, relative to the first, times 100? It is 15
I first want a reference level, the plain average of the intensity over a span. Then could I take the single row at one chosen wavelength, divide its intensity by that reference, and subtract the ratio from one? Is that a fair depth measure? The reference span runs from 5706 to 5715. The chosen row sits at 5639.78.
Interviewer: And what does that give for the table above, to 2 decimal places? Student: -0.27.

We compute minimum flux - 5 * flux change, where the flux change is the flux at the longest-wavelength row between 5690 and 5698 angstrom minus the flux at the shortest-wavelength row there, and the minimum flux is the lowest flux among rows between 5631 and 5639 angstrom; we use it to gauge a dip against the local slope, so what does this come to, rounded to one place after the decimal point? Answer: 0.2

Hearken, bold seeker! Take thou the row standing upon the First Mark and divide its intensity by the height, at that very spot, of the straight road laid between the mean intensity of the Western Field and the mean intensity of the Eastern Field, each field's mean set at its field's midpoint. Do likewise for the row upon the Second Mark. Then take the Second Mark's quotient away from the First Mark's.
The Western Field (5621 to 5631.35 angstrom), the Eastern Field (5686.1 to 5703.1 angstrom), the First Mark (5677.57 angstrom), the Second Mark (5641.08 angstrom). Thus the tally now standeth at -0.2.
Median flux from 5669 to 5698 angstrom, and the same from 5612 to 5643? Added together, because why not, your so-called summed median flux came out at 4.48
